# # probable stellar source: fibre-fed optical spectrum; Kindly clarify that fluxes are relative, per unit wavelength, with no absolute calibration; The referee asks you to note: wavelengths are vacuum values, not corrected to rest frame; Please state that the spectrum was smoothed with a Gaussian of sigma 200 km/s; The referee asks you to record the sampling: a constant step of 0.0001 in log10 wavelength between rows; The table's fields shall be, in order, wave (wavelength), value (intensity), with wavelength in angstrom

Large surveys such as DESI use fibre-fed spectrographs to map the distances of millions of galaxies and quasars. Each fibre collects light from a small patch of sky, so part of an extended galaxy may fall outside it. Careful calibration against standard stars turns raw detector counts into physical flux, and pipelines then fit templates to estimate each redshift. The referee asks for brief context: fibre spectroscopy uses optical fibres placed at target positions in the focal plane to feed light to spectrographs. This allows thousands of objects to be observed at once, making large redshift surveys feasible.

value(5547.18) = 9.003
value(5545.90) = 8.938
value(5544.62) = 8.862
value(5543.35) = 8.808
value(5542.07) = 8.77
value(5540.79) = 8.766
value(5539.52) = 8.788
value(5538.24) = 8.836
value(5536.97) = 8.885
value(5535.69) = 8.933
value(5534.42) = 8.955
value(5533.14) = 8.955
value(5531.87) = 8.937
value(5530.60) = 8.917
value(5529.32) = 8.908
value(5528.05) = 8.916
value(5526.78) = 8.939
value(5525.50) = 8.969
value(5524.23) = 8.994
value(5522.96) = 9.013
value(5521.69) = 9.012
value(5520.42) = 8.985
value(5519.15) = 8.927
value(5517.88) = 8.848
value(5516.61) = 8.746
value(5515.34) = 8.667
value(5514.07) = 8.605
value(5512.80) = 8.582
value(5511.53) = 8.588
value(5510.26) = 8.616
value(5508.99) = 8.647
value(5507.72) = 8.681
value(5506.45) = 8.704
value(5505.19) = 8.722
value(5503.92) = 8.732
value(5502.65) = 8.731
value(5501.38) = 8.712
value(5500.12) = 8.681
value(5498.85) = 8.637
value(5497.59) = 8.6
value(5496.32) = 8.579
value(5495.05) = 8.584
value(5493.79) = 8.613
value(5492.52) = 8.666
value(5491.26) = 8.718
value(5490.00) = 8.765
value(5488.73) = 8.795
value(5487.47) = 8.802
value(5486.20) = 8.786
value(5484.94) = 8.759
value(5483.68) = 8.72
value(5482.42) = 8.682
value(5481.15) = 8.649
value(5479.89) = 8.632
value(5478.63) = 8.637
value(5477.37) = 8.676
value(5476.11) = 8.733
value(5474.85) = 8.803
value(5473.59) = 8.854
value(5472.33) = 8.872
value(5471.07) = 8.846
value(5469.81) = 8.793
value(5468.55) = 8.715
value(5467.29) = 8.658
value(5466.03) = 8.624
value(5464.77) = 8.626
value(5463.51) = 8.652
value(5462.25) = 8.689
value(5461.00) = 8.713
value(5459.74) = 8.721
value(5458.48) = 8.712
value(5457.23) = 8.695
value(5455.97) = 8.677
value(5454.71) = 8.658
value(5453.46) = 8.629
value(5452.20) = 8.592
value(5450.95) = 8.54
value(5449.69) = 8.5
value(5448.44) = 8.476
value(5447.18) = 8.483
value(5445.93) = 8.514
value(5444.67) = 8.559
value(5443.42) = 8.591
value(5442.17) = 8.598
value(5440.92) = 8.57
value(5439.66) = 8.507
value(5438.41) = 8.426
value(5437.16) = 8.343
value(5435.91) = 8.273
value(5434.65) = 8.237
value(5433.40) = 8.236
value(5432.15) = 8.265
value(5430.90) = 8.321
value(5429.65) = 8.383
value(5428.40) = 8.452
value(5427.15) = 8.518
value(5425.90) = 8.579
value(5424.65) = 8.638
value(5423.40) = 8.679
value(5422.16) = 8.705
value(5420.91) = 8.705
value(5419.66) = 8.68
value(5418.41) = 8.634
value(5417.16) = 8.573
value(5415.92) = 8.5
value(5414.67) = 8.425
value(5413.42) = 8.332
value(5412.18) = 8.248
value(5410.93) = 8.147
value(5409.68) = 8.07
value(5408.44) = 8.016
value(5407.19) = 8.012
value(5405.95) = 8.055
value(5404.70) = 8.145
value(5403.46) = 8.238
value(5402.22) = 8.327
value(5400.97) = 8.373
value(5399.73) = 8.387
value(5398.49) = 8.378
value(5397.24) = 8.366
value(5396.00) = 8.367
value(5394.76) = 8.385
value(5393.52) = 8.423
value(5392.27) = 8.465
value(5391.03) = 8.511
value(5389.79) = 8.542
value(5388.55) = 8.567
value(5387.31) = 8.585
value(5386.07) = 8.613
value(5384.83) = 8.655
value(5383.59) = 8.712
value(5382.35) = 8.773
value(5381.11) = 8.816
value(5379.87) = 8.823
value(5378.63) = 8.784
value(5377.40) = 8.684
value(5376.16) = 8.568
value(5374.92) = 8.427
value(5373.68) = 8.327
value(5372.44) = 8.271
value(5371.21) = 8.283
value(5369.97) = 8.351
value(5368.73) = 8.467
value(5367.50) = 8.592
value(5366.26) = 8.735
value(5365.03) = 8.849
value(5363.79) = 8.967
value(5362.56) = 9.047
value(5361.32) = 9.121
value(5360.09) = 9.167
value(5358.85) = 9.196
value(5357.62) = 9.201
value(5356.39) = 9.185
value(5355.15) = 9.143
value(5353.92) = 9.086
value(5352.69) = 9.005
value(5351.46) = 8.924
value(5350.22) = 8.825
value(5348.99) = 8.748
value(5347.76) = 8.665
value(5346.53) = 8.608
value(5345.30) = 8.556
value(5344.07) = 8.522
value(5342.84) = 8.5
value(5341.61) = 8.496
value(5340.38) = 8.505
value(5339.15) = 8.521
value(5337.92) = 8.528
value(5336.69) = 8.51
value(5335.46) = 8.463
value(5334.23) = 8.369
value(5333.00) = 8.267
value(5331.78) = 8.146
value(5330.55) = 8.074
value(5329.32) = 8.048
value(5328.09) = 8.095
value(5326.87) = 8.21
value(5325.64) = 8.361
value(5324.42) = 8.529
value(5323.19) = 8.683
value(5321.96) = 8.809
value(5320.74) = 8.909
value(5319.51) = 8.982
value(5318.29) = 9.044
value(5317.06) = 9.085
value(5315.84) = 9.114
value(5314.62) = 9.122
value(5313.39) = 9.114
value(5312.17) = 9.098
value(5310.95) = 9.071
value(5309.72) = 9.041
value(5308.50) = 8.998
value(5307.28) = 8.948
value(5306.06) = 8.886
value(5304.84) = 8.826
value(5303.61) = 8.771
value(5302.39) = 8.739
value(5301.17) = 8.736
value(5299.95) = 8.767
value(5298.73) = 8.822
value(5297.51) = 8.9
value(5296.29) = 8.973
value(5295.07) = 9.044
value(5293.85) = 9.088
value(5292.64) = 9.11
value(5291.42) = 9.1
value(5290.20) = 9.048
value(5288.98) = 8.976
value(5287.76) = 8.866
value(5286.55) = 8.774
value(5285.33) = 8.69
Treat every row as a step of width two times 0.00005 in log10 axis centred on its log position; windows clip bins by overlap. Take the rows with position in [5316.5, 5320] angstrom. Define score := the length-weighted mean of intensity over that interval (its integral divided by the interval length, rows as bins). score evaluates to 9.04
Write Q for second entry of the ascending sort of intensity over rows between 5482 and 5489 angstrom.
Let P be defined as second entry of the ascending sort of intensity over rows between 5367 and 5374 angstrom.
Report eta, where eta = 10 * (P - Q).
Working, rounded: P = 8.283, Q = 8.72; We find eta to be -4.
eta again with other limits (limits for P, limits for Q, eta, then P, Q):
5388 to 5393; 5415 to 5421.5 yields -1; 8.511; 8.573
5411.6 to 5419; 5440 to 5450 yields -2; 8.332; 8.483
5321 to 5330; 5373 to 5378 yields -3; 8.095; 8.427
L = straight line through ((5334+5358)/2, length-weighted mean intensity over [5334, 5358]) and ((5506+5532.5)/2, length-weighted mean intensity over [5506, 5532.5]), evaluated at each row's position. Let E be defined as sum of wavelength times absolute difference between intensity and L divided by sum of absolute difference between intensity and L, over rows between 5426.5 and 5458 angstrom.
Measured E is 5439.2 angstrom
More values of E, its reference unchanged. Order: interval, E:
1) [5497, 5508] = 5502.0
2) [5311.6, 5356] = 5331.1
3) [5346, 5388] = 5364.5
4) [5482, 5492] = 5485.9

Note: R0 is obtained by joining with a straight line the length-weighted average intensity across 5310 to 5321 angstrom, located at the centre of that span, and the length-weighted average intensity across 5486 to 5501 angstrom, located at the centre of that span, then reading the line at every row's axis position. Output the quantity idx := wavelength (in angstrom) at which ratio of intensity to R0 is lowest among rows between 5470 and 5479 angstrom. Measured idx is 5478.63 angstrom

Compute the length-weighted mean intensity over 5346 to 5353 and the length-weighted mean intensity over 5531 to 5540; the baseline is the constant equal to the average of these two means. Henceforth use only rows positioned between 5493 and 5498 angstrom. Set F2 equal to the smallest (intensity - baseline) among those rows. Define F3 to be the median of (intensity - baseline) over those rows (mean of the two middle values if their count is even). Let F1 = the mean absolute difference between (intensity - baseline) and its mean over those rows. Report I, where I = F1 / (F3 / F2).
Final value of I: 0.01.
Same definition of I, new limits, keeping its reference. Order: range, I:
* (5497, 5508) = 0.06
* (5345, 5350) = 0.09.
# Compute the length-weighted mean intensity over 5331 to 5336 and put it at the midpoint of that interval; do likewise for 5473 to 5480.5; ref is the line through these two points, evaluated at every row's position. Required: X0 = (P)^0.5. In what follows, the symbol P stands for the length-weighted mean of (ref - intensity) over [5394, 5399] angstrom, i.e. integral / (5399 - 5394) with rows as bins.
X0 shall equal 0.34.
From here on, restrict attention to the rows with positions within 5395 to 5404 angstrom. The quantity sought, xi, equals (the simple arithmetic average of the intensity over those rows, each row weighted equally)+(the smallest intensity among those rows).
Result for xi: 16.6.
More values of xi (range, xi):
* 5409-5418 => 16.4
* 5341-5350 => 17.1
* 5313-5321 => 18.0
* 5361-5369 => 17.3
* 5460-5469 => 17.3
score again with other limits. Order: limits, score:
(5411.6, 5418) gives 8.43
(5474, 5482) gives 8.69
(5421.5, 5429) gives 8.60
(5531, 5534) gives 8.95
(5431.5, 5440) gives 8.32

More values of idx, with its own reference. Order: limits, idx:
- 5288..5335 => 5329.32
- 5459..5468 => 5464.77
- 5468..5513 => 5496.32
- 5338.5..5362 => 5341.61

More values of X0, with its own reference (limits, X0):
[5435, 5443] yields 0.41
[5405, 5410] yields 0.69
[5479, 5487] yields 0.21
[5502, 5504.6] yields 0.27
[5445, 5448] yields 0.37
